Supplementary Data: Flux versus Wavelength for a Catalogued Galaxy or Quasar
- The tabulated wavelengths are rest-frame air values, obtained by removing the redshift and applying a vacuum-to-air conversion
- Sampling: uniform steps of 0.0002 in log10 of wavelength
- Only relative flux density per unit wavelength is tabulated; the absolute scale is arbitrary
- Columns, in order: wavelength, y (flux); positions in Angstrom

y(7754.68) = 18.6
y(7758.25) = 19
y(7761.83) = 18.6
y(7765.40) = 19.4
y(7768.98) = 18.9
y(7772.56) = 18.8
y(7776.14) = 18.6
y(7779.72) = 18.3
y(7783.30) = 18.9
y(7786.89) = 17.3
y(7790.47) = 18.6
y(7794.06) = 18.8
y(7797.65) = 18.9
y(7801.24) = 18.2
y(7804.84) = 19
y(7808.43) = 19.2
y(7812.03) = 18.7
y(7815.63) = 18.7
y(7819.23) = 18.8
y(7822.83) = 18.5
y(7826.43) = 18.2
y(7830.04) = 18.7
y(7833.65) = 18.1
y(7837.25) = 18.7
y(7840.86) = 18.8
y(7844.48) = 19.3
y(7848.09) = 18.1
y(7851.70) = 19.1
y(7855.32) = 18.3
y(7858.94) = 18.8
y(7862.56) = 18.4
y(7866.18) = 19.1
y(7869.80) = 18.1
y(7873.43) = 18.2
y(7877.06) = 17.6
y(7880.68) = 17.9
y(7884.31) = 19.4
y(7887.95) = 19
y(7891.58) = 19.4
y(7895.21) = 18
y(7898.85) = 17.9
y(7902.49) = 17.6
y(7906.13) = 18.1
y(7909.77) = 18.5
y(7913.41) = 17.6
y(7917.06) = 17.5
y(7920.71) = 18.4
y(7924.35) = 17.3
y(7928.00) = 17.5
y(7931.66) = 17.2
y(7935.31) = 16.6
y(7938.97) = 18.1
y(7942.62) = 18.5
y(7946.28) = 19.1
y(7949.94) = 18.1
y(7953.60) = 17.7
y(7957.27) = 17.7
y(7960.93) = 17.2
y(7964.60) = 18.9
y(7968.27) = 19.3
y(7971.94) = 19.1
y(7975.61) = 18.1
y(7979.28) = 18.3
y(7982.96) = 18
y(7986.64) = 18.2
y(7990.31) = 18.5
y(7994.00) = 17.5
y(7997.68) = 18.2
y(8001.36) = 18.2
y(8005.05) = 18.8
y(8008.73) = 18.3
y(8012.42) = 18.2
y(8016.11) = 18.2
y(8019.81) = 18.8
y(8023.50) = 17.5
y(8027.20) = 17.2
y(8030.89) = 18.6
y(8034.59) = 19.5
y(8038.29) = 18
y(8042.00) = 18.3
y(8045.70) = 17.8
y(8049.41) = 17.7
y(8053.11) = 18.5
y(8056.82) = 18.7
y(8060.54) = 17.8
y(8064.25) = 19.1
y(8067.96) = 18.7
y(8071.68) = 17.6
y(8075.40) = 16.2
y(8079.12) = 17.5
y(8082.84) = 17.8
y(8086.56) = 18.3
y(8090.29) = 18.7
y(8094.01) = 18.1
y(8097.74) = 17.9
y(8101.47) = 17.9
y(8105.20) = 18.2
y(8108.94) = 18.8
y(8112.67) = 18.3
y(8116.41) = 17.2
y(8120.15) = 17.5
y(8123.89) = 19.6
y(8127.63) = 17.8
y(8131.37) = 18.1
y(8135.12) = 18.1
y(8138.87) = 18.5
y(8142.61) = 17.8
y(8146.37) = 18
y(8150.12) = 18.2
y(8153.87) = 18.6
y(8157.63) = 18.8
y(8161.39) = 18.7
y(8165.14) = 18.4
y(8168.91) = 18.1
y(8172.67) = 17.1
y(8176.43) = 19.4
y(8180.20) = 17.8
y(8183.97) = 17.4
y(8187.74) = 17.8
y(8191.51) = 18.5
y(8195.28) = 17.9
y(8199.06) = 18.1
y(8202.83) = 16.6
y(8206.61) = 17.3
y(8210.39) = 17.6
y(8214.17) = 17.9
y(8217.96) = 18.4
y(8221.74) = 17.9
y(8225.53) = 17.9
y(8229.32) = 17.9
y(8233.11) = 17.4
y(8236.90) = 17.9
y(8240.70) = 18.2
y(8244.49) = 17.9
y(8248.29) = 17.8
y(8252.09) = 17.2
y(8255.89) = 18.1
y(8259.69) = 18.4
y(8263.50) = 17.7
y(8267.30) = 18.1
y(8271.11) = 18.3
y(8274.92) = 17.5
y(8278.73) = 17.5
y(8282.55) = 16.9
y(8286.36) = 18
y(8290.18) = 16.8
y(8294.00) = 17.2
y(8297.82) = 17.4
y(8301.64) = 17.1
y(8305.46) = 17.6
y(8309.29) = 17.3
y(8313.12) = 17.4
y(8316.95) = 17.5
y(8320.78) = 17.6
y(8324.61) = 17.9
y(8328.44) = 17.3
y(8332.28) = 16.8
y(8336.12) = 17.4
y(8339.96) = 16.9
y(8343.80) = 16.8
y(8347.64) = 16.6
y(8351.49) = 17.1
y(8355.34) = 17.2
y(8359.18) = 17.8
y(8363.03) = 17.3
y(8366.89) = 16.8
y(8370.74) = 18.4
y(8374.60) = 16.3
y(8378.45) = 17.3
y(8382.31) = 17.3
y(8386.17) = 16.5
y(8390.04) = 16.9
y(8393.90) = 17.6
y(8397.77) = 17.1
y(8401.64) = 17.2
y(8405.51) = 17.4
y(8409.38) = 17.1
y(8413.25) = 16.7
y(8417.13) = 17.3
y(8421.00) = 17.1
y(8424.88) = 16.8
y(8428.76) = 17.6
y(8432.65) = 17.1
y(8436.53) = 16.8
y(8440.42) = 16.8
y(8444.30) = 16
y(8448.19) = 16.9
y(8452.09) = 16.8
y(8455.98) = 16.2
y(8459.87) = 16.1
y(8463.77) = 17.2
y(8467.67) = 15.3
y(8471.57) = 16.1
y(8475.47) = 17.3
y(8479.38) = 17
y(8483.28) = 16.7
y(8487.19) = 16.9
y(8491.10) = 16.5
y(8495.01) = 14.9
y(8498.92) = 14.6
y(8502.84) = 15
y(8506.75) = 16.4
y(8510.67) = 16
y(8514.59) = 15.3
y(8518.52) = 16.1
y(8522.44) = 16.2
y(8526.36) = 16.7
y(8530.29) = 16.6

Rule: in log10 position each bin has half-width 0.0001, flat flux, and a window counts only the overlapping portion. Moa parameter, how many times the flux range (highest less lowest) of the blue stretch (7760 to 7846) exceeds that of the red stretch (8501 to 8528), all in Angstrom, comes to 1.2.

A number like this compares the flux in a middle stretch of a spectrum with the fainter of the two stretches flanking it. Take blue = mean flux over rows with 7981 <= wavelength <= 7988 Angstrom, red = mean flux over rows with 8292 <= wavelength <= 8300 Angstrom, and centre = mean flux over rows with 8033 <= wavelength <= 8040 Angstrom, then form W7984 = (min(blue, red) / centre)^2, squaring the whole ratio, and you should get 0.851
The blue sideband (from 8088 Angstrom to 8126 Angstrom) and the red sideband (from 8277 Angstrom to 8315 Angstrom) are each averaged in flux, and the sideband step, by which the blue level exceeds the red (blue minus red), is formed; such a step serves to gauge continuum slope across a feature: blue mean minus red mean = 0.9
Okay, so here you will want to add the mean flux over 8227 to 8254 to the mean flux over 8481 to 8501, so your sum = 33.7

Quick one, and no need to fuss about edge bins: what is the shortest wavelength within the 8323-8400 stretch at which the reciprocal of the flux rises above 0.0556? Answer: 8324.61 Angstrom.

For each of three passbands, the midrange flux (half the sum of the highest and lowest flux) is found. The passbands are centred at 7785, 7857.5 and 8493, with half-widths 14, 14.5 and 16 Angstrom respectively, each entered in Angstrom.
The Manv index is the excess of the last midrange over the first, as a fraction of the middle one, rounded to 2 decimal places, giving -0.12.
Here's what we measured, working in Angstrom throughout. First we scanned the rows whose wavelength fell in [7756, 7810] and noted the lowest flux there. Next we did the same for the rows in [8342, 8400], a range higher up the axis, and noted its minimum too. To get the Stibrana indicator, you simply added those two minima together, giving 33.6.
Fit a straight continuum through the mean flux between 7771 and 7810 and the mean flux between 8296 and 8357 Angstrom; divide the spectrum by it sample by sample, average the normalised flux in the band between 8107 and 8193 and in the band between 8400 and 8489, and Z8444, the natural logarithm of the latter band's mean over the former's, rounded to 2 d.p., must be -0.04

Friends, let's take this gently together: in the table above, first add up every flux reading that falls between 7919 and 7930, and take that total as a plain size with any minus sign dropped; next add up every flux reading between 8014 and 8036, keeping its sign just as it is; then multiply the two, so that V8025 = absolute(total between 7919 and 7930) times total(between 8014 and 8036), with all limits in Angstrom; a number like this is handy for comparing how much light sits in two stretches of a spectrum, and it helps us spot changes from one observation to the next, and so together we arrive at 5841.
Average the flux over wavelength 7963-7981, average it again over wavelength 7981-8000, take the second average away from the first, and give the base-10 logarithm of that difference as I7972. -0.18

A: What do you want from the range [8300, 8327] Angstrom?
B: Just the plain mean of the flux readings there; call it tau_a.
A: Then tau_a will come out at 17.5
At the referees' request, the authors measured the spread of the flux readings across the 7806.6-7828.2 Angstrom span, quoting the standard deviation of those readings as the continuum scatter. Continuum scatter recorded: 0.3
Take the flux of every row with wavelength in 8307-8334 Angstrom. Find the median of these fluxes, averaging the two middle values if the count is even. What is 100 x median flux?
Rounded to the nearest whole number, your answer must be 1740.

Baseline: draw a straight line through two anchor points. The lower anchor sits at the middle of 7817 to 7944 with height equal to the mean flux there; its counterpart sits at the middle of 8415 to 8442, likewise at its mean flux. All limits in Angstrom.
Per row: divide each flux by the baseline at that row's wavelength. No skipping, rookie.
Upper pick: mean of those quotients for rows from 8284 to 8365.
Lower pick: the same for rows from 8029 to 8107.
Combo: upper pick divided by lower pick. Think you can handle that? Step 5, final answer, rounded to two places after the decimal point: 0.98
